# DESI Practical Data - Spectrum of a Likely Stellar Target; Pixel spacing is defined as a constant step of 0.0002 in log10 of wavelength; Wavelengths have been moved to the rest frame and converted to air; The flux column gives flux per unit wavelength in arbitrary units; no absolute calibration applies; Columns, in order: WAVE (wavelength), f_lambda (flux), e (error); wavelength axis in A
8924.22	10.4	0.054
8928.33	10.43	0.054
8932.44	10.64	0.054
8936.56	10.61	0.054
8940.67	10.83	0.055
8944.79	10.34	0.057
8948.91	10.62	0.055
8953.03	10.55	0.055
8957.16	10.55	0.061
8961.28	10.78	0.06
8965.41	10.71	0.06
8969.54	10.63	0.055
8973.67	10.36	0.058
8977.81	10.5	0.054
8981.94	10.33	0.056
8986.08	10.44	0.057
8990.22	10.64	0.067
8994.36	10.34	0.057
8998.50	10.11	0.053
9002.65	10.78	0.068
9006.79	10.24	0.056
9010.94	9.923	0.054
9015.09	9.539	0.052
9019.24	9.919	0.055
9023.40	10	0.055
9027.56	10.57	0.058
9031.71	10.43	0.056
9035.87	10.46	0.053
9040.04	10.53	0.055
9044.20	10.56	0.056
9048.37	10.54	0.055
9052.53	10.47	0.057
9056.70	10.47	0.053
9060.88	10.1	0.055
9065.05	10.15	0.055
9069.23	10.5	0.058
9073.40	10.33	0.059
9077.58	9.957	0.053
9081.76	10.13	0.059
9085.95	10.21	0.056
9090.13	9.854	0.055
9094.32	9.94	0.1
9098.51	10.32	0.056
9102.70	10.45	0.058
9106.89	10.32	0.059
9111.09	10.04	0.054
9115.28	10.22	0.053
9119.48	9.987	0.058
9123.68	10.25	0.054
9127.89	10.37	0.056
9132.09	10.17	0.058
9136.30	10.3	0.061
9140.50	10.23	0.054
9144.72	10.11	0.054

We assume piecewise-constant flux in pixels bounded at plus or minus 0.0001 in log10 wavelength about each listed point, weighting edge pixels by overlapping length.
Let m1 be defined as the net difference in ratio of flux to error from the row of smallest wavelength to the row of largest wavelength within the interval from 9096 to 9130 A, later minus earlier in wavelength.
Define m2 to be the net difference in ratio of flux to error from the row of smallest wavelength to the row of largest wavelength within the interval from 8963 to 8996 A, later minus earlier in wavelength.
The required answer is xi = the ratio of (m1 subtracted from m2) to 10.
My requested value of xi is 0.2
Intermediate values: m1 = 1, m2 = 3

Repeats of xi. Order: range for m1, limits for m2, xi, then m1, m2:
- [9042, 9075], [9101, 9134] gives 0.9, -13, -5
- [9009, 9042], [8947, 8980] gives -0.6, 8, 1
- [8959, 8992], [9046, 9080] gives 1.7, -21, -4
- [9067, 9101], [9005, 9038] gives 1.1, 3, 15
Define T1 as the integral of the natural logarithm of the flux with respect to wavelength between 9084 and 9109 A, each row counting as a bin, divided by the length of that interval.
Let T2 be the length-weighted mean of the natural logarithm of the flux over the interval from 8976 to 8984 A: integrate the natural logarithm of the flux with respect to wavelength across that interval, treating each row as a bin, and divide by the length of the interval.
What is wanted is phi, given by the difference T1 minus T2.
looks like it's -0.02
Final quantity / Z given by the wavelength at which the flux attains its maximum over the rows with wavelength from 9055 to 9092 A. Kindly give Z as 9069.23 A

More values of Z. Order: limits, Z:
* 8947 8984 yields 8961.28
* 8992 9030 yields 9002.65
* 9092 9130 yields 9102.70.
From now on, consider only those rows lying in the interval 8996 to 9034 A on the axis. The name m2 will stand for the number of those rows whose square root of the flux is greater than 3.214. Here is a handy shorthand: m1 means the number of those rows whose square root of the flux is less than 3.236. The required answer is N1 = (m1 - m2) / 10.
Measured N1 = 0.40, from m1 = 7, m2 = 3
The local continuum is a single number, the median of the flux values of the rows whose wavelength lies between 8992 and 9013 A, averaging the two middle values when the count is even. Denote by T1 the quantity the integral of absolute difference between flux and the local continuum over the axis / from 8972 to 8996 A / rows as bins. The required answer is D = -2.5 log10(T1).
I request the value -1.69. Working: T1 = 5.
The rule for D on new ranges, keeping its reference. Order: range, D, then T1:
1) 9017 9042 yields -2.06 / 7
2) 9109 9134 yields -1.14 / 3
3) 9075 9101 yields -1.77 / 5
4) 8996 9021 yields -2.29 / 8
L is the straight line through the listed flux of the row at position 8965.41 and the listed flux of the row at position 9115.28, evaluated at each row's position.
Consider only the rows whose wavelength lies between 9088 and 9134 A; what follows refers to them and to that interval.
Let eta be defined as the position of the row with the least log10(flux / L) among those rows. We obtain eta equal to 9090.13 A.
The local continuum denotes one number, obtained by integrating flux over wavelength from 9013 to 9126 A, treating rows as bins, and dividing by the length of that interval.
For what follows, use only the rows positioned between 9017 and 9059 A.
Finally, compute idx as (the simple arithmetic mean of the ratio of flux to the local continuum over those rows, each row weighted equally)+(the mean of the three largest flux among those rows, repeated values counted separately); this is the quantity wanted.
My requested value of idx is 11.6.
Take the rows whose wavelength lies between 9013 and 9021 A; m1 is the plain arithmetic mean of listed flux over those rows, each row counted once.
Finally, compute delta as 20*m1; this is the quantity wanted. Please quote 195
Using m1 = 9.7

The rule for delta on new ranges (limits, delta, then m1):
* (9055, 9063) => 206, 10.3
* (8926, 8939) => 211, 10.6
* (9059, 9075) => 205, 10.3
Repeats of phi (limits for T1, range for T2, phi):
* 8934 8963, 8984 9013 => 0.02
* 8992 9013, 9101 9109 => -0.01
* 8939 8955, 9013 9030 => 0.05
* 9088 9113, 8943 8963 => -0.04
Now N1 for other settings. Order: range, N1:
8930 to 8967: -0.80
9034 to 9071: -0.20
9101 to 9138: 0.70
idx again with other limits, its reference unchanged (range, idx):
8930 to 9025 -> 11.8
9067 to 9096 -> 11.3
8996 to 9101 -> 11.6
